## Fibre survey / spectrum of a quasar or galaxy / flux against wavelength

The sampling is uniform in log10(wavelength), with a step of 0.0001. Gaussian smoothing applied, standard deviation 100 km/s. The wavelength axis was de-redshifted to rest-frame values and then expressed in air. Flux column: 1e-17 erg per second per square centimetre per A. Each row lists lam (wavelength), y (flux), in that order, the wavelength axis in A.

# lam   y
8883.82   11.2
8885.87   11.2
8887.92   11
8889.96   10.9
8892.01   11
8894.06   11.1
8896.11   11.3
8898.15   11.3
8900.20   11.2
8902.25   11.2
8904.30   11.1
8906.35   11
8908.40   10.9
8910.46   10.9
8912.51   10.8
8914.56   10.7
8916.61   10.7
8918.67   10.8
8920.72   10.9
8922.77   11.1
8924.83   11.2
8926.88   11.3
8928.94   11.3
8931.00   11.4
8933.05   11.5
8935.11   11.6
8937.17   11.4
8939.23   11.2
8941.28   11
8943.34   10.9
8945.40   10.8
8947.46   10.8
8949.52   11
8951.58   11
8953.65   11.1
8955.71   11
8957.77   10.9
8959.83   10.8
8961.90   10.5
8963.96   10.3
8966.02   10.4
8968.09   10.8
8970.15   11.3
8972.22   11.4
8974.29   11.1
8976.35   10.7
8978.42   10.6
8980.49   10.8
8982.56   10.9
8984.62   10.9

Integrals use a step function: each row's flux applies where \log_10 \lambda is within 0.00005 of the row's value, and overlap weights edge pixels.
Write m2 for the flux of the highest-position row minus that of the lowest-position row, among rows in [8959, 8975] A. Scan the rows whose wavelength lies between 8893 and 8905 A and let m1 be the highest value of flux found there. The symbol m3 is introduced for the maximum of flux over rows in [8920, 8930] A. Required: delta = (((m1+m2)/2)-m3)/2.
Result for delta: -2.75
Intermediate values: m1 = 11.3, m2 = 0.30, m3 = 11.3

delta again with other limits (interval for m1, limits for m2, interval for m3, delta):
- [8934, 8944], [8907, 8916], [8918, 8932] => -2.85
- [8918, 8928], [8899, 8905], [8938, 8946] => -2.80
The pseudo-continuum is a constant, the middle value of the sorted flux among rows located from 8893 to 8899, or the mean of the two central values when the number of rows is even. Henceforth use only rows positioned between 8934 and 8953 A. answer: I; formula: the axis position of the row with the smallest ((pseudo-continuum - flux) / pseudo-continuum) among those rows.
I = 8935.11 A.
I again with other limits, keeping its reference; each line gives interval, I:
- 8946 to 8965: 8953.65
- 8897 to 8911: 8898.15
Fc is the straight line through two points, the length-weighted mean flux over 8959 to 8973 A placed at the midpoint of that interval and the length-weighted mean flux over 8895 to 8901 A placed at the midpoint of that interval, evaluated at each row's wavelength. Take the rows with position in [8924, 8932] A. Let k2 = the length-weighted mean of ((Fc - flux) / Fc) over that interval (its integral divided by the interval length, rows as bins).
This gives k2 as -0.022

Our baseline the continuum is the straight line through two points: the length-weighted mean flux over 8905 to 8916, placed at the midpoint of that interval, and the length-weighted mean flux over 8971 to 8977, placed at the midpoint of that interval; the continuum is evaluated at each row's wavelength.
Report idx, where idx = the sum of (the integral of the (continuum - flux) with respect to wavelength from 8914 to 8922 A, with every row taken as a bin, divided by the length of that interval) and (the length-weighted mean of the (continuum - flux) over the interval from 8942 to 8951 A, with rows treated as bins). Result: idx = 0.21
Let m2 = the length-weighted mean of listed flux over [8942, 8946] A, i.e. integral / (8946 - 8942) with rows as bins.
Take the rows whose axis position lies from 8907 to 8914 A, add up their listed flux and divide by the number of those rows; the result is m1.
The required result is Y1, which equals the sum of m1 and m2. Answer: 21.7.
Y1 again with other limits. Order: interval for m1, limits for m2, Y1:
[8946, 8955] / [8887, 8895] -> 22.0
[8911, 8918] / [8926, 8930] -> 22.0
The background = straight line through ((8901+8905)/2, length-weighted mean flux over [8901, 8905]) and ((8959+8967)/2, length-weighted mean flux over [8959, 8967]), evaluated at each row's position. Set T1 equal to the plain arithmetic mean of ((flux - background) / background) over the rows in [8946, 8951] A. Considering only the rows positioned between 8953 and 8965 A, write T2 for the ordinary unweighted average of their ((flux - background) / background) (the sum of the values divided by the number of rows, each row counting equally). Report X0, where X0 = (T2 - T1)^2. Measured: 0.0000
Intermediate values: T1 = 0.023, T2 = 0.02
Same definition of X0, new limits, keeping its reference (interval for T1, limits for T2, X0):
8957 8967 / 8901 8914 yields 0.0003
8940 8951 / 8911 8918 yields 0.0022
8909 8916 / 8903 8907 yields 0.0002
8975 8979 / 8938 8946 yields 0.0000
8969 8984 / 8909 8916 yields 0.0069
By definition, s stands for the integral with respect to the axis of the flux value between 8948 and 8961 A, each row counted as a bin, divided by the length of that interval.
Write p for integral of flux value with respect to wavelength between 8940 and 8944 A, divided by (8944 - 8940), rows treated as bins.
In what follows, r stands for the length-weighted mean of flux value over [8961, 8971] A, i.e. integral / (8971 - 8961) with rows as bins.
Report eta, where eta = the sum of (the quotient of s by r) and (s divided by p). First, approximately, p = 11.0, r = 10.7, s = 10.95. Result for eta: 2.023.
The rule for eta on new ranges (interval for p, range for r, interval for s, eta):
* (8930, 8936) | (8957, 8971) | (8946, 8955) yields 1.976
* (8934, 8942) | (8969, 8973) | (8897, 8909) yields 1.967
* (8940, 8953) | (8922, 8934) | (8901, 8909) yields 1.991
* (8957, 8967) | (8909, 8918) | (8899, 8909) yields 2.078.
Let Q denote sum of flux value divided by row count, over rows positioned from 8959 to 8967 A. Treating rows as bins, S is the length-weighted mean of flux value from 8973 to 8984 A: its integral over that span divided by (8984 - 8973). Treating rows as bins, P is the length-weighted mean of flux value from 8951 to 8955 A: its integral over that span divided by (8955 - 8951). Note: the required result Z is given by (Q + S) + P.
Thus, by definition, 32.4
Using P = 11.03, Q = 10.5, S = 10.8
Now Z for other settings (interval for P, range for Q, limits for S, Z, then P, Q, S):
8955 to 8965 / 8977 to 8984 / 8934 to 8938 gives 33.0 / 10.70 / 10.8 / 11.5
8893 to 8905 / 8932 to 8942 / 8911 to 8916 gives 33.3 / 11.21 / 11.3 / 10.8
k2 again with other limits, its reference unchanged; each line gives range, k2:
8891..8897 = 0.016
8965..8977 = -0.021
